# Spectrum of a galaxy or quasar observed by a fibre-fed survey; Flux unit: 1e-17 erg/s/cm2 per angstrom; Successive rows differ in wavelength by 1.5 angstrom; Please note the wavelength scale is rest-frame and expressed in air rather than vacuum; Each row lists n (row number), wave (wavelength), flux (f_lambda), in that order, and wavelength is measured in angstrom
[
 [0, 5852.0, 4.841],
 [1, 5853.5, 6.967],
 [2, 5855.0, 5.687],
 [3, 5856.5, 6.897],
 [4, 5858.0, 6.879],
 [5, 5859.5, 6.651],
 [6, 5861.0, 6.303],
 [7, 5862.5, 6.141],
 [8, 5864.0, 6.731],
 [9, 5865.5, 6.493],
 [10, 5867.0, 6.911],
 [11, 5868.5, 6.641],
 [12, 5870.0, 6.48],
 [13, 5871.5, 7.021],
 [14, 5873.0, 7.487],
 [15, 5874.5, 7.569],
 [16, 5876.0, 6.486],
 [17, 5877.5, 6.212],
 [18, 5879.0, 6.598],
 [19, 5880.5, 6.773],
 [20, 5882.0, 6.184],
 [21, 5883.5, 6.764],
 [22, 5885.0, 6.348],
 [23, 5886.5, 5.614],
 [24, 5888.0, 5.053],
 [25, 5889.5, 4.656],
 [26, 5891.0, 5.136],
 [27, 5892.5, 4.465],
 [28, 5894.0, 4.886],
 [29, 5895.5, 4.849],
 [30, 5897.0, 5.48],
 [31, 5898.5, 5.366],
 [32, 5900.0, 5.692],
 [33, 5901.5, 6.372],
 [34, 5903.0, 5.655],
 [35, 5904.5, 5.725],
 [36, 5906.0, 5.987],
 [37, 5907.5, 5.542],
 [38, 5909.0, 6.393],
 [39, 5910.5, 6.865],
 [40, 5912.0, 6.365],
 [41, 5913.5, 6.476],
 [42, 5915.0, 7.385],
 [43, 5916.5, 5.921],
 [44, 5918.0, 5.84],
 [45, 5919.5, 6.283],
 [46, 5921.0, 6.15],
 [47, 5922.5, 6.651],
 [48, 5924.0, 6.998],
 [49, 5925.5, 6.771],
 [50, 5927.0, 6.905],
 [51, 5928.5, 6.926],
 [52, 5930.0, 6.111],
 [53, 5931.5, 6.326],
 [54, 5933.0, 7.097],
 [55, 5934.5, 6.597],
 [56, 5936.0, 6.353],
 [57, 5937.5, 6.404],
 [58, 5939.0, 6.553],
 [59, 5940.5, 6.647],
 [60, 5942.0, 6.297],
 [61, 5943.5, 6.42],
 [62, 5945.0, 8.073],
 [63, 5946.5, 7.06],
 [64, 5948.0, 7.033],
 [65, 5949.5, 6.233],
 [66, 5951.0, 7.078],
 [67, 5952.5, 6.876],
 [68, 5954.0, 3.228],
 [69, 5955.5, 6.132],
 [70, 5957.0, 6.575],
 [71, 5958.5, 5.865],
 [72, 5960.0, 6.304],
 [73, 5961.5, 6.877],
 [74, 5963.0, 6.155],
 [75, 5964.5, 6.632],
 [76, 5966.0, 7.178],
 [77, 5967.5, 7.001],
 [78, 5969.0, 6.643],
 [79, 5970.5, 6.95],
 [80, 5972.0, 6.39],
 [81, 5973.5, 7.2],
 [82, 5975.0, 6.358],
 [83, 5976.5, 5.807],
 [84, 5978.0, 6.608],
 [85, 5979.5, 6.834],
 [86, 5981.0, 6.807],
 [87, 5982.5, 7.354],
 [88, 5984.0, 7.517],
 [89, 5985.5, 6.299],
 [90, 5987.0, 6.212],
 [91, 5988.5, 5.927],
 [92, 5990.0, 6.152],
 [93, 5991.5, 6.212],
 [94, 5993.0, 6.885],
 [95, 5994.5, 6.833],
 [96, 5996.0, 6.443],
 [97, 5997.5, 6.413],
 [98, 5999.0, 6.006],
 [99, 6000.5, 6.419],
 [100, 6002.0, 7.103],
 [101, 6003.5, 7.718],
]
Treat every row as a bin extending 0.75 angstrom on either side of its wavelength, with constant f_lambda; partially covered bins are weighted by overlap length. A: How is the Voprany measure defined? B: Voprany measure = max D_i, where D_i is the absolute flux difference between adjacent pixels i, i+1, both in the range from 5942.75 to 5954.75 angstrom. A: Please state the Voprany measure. 3.65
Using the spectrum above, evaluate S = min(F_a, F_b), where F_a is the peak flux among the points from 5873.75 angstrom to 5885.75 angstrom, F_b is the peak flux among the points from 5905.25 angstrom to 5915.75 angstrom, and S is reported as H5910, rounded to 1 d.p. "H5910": 7.4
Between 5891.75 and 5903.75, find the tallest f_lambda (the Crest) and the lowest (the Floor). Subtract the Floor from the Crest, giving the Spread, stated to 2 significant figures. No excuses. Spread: 1.9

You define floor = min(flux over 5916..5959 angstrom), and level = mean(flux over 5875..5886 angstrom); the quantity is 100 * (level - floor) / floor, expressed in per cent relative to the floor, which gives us 101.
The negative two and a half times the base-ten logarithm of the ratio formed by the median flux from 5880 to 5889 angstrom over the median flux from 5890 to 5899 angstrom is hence -0.24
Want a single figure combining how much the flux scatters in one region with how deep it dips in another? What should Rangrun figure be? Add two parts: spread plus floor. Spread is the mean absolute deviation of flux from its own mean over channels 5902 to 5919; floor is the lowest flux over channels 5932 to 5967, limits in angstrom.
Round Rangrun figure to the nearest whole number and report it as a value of 4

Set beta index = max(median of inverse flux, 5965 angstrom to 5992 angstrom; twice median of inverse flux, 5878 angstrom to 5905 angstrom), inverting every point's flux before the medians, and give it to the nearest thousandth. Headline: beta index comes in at 0.355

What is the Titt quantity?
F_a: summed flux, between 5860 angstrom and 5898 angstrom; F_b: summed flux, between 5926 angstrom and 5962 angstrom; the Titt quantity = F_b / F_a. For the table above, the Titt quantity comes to 1.02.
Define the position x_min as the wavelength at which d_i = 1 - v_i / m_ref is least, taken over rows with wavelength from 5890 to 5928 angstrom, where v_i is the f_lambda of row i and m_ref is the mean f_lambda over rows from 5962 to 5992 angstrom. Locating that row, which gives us 5915.0 angstrom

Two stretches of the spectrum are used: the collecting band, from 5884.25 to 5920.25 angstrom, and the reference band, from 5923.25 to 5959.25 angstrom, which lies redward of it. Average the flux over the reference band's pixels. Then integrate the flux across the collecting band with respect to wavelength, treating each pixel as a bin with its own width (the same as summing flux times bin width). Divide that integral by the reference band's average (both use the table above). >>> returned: 31.8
